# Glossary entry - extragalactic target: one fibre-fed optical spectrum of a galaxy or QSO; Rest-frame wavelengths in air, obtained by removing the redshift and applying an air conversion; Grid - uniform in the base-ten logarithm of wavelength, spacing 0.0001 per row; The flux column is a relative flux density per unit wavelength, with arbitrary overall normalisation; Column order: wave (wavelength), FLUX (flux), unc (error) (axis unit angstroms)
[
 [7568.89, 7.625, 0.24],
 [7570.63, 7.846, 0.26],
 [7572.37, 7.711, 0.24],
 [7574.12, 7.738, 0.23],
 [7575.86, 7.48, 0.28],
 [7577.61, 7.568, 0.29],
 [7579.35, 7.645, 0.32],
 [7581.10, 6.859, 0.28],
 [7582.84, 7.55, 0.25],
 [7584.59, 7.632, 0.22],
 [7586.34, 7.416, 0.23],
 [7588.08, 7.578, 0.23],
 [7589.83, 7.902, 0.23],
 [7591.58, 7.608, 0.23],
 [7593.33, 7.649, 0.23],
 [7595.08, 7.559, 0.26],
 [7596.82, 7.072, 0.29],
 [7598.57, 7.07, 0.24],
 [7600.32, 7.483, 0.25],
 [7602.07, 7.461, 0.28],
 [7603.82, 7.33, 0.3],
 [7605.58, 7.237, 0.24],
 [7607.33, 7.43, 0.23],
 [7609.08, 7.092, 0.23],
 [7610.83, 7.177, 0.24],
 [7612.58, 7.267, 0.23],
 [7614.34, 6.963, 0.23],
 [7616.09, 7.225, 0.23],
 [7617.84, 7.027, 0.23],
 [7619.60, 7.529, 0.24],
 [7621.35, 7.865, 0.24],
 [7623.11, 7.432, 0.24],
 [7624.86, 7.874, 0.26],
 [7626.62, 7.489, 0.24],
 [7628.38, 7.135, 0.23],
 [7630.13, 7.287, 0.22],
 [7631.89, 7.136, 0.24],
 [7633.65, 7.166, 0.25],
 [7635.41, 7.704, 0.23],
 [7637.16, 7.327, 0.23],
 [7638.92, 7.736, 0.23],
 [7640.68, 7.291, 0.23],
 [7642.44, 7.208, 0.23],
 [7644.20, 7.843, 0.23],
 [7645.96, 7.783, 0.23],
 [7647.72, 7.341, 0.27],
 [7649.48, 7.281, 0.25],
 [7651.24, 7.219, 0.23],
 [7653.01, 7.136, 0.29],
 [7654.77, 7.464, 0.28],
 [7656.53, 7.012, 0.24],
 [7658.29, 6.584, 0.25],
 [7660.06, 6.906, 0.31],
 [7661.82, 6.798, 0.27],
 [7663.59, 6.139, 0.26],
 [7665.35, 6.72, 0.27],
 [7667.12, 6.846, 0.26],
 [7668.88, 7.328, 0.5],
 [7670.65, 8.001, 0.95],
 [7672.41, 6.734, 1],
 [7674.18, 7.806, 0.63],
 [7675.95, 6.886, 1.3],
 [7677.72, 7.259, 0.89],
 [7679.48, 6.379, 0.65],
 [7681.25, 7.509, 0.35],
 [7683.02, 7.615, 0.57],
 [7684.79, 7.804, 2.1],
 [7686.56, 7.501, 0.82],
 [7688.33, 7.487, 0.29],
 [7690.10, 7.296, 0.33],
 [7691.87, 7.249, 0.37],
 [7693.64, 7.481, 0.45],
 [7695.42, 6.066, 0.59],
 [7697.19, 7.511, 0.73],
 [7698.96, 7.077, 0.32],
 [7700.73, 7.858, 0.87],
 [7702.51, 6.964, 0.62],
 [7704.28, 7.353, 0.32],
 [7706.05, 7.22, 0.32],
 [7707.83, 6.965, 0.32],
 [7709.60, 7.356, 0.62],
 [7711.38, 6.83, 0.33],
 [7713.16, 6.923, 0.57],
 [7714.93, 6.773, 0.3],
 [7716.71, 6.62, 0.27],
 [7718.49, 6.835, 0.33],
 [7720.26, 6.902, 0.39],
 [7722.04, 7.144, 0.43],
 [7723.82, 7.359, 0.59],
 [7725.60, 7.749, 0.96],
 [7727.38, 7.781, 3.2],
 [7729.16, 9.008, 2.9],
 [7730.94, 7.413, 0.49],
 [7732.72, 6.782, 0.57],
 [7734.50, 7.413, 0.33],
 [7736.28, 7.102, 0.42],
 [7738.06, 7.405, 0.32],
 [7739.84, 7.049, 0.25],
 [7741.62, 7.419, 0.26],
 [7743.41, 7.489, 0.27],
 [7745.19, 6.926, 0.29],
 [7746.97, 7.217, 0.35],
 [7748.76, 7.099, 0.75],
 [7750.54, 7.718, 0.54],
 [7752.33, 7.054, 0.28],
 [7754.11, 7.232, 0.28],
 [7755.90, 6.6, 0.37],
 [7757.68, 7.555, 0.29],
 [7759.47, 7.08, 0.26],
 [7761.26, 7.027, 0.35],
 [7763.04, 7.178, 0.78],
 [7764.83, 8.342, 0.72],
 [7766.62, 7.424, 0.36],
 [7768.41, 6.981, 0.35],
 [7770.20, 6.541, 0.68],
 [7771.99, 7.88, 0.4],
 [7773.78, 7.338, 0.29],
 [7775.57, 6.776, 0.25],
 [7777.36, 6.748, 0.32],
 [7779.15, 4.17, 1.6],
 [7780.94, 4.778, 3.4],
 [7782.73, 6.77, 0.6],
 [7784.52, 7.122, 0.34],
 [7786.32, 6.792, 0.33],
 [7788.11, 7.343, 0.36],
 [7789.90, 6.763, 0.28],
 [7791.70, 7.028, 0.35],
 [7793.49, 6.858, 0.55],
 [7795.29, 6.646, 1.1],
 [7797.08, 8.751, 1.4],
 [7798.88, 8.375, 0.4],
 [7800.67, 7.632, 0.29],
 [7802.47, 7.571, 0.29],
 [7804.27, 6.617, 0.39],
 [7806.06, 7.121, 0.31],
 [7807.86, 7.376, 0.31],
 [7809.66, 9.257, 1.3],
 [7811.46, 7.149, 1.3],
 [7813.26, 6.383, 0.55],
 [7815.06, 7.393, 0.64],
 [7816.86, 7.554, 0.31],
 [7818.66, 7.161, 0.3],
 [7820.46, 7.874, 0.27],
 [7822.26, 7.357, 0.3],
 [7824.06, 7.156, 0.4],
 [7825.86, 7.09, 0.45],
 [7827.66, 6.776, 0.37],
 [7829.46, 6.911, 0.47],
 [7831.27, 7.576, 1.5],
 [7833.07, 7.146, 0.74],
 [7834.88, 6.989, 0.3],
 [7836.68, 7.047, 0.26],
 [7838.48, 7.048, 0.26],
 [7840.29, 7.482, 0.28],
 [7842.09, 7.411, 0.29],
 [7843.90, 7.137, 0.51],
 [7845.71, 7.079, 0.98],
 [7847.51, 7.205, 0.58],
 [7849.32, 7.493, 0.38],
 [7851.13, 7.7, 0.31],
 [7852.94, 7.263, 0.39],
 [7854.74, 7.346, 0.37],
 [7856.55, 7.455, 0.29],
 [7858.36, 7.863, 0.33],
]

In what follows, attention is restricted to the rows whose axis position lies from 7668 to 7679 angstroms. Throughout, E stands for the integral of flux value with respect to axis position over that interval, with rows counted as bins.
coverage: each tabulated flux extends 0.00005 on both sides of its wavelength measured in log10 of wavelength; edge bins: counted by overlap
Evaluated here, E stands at 80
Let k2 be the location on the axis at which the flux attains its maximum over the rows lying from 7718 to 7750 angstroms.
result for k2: 7729.16 angstroms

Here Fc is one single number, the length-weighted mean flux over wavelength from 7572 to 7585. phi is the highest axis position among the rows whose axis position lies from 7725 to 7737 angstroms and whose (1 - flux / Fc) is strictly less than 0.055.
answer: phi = 7736.28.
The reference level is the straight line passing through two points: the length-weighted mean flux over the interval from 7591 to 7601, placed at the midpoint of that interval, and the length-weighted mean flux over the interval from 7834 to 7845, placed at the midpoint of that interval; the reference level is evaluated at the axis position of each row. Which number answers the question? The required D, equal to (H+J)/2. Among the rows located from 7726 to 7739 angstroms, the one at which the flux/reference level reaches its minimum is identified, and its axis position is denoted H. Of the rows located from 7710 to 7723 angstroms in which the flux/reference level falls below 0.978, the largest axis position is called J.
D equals 7726.5 angstroms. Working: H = 7732.72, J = 7720.26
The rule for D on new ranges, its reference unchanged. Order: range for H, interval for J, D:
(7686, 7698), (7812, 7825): 7754.3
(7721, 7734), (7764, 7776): 7754.1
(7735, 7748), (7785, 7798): 7770.2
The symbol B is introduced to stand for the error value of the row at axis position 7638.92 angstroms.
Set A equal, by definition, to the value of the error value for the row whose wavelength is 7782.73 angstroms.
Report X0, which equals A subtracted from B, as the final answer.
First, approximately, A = 0.60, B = 0.23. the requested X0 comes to -0.37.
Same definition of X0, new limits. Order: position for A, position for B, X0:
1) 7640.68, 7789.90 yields 0.05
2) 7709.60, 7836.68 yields -0.36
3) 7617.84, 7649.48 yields 0.02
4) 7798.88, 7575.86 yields -0.12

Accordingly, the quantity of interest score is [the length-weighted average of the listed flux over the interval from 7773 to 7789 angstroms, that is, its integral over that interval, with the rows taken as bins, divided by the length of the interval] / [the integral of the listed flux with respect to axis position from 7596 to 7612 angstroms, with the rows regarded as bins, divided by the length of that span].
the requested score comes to 0.88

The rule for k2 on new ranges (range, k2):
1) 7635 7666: 7644.20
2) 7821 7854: 7851.13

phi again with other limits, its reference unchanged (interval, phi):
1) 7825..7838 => 7833.07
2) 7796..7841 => 7840.29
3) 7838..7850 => 7849.32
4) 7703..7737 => 7736.28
